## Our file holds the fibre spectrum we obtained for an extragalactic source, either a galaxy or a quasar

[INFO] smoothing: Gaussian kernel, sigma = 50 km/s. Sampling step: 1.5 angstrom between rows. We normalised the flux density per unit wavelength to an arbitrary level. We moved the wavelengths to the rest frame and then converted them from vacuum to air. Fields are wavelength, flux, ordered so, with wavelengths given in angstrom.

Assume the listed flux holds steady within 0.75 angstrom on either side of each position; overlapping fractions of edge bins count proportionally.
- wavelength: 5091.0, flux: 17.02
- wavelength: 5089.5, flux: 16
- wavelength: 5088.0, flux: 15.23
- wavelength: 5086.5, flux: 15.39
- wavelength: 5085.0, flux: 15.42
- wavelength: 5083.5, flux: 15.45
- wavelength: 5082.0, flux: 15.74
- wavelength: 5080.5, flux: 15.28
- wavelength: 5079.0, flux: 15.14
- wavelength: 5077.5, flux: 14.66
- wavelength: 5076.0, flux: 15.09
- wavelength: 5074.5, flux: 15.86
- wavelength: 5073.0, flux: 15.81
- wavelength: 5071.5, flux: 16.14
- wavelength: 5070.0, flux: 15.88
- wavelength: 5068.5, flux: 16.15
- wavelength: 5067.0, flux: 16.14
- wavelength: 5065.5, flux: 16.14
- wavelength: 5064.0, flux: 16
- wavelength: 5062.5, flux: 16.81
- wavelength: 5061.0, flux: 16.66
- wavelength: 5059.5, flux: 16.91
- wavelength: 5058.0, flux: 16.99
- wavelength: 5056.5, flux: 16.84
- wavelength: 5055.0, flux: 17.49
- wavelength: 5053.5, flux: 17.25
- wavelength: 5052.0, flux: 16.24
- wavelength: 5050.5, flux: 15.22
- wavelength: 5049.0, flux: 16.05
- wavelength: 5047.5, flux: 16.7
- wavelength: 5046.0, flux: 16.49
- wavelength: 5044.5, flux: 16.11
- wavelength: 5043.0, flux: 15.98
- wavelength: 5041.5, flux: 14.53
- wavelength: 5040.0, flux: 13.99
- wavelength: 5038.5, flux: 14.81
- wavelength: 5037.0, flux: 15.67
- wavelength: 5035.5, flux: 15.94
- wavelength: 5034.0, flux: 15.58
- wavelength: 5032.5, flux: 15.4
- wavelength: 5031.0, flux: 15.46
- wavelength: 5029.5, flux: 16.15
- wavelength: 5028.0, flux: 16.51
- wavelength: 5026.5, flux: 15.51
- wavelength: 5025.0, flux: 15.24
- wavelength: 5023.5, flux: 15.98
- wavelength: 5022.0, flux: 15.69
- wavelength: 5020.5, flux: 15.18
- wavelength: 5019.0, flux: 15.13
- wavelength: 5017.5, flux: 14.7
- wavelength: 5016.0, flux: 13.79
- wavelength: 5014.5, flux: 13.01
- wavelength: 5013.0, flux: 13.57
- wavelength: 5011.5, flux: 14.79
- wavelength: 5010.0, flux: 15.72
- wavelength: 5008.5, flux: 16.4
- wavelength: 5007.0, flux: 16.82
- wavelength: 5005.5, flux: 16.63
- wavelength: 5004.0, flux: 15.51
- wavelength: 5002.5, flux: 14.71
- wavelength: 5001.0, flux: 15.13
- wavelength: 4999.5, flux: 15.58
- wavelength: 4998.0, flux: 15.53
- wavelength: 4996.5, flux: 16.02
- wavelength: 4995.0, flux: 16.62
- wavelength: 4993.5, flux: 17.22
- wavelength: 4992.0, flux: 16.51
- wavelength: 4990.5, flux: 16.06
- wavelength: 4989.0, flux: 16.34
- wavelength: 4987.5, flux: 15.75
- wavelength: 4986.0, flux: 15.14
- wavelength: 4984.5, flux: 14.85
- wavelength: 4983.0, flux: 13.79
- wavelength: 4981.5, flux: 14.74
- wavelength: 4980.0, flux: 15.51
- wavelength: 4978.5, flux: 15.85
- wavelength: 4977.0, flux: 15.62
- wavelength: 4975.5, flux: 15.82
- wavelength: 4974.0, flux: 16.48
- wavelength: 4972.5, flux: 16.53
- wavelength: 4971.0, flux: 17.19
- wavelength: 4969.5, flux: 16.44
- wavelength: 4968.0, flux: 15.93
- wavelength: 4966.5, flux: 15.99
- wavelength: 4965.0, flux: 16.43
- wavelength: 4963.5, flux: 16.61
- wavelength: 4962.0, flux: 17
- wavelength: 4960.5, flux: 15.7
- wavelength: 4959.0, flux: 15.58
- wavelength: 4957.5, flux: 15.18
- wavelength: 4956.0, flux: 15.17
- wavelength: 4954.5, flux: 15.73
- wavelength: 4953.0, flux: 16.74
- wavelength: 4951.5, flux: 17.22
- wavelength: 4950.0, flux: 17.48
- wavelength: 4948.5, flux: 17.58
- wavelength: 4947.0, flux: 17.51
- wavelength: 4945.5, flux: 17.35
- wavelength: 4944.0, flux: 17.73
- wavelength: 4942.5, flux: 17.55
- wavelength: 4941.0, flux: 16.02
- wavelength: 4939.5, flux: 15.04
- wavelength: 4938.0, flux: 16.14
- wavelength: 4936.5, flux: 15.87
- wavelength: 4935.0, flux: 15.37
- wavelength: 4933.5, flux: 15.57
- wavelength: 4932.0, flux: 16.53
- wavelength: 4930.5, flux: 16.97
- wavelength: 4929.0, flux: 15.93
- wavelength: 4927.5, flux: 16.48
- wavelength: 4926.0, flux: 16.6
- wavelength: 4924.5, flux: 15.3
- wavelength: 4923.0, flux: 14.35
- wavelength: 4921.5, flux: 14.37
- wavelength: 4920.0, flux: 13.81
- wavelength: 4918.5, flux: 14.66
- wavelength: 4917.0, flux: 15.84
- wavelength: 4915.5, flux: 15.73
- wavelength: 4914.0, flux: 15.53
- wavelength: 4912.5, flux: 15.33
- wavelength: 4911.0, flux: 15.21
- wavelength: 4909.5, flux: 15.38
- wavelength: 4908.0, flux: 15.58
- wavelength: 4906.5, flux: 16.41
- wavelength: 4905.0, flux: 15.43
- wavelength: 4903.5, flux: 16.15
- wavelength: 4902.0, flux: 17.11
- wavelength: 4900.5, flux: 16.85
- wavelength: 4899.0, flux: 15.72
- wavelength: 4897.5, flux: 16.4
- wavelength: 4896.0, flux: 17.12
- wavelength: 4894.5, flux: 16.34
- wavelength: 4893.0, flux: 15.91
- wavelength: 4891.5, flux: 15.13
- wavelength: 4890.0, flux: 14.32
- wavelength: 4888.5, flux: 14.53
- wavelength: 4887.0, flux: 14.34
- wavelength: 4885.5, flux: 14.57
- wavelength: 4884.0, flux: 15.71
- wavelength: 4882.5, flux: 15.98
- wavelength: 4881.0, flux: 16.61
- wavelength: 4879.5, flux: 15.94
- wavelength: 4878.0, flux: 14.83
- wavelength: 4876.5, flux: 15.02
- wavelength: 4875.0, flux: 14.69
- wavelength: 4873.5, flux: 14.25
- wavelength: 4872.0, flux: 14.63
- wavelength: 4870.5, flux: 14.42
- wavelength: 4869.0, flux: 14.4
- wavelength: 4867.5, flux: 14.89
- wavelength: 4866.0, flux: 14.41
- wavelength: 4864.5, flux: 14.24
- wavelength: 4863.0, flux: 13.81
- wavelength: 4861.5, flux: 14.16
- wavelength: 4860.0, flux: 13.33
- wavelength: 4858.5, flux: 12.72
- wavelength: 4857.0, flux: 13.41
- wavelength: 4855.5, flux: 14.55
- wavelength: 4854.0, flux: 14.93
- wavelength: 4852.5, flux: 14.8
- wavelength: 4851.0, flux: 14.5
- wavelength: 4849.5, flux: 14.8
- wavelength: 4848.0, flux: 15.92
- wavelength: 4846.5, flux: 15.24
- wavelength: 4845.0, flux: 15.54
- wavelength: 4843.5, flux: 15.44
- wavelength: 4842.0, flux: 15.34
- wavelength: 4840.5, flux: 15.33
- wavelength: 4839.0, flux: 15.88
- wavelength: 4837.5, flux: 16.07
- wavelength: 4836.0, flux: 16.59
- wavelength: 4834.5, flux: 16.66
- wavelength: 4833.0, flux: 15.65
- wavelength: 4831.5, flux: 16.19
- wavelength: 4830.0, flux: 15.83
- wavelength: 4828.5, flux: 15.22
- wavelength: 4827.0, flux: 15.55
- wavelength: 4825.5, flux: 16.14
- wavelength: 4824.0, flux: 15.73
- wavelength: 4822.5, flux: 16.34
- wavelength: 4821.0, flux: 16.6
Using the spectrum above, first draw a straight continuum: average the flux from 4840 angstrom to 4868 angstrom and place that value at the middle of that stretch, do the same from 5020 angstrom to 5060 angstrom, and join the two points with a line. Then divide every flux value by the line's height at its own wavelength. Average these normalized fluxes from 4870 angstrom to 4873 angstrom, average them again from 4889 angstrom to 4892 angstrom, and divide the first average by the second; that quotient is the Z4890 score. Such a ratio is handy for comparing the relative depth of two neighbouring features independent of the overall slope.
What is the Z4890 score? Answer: 1.00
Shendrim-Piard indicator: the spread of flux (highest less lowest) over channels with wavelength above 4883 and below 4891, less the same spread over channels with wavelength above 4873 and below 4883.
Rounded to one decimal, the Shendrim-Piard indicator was -1.0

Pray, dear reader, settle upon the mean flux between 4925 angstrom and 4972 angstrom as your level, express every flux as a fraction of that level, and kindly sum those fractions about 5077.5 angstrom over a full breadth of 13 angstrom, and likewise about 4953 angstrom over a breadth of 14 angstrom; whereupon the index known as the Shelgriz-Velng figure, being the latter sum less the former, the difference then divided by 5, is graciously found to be 0.11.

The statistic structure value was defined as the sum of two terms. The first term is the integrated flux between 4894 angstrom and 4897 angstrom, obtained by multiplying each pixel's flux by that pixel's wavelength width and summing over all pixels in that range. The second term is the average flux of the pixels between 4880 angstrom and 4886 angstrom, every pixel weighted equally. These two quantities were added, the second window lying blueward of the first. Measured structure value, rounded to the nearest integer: 66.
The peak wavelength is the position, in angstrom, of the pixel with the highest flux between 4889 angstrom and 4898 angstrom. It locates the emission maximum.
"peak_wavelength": 4896.0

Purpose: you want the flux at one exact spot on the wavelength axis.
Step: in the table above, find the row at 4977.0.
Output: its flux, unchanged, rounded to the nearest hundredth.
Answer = 15.62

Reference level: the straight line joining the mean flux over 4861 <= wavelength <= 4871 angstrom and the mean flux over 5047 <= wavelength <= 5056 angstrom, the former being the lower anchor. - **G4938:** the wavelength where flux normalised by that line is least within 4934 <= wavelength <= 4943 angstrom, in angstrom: 4939.5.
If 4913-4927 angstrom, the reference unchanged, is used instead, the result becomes 4920.0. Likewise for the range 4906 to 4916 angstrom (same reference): 4911.0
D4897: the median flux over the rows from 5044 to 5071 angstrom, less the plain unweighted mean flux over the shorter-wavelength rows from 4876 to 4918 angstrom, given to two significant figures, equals 0.69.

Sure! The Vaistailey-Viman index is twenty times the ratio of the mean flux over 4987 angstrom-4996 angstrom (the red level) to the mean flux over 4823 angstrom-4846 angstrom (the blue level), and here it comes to 20.8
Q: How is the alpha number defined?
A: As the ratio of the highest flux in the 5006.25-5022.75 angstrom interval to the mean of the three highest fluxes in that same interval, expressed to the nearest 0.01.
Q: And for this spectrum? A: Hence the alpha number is 1.03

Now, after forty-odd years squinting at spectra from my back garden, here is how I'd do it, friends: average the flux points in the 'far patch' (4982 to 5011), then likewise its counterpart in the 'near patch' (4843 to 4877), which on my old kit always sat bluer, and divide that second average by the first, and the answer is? 0.92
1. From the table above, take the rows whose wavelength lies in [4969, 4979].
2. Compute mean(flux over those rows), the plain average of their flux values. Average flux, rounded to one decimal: 16.3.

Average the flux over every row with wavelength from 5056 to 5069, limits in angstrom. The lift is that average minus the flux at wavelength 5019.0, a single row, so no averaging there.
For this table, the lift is 1.39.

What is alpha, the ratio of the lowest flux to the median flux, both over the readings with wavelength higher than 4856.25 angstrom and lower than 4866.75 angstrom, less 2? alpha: -1.08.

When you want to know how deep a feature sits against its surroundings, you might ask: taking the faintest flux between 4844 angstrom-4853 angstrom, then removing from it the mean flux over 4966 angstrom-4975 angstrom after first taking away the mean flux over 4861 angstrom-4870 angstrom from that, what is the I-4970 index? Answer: 12.4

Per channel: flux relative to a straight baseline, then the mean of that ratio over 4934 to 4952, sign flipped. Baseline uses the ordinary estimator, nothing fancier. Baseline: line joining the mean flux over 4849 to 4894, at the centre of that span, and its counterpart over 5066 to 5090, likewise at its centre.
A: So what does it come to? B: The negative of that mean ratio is -1.12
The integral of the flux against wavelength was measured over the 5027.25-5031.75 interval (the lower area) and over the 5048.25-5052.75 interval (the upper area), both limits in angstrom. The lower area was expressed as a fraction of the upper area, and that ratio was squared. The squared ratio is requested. 1.03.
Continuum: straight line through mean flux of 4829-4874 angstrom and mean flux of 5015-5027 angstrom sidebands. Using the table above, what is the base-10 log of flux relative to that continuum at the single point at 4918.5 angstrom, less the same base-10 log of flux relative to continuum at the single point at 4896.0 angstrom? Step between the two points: -0.068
